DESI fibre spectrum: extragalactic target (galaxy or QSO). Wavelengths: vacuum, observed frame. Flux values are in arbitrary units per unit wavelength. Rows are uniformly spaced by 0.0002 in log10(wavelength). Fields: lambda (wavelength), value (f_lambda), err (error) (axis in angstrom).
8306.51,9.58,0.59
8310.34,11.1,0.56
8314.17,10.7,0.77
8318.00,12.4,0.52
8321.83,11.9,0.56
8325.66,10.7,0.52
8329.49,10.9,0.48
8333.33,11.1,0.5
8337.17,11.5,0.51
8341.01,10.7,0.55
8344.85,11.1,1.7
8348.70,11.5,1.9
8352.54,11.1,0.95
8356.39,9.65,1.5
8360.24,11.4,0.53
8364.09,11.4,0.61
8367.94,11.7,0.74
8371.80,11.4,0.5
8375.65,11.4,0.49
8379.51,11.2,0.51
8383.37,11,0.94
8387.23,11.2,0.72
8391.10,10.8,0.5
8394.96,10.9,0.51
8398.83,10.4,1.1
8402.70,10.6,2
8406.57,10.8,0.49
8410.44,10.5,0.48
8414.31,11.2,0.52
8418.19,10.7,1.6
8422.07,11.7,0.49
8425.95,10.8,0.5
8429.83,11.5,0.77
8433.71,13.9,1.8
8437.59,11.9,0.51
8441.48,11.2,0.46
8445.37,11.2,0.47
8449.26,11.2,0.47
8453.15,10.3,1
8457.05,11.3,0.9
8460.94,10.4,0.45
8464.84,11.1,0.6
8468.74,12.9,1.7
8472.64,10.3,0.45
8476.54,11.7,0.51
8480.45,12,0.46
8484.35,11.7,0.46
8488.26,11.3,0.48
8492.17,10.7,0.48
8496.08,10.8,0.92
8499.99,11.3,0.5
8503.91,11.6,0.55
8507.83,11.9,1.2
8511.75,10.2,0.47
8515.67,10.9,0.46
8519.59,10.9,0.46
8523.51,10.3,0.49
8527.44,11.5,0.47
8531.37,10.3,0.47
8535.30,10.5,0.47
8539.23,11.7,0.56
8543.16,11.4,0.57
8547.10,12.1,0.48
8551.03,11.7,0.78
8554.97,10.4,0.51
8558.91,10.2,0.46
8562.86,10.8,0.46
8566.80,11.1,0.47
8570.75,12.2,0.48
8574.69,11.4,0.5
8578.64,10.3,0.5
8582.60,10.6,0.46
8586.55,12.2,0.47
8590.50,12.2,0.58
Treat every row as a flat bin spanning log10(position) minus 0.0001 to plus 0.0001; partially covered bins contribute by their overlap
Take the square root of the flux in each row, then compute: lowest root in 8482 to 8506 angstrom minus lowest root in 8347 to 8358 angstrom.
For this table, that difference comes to 0.16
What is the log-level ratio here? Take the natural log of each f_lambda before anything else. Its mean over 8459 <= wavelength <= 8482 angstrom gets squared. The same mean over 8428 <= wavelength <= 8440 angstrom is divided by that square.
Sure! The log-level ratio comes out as 0.426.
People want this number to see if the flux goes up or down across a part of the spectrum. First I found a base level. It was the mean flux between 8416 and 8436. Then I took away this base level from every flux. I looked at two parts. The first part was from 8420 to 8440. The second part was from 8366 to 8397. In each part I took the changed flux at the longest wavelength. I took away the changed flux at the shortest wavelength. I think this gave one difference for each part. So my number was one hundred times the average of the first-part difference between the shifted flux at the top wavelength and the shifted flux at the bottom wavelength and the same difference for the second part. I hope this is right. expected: -30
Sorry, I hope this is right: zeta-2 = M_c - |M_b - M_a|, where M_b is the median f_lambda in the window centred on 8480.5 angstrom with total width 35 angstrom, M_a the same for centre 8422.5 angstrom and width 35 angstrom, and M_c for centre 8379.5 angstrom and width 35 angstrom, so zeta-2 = 11.1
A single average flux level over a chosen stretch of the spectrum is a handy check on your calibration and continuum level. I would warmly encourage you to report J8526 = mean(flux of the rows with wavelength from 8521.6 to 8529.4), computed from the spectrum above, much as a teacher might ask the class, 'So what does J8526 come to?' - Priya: 10.90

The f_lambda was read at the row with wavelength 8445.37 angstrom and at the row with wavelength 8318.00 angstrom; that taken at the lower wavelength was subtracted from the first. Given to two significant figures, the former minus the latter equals -1.2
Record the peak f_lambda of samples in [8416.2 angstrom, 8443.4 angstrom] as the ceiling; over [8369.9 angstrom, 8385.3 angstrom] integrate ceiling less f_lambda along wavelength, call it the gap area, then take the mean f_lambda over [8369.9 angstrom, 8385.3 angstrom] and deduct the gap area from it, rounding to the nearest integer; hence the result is -30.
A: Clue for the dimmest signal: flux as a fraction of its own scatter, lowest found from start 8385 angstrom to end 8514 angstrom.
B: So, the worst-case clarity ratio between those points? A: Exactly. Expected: 5.3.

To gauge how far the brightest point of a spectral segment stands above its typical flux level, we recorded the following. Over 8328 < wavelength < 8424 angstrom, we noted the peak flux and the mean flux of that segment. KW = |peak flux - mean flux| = 0.67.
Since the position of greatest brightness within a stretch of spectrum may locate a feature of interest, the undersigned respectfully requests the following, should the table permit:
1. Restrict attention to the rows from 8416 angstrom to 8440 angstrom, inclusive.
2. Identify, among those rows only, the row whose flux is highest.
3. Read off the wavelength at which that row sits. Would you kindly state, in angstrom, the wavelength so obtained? 8433.71 angstrom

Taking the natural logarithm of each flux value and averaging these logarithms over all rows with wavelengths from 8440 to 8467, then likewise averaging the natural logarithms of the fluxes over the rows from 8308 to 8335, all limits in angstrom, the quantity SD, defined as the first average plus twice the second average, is 7.23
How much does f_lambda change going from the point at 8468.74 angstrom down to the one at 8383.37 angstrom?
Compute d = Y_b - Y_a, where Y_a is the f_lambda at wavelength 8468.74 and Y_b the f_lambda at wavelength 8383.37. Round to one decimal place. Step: -1.9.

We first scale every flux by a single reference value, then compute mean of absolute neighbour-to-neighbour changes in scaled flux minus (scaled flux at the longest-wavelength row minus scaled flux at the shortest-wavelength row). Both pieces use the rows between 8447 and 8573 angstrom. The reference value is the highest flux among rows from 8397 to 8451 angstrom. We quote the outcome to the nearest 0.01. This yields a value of -0.02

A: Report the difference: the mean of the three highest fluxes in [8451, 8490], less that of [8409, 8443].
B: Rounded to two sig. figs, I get -0.30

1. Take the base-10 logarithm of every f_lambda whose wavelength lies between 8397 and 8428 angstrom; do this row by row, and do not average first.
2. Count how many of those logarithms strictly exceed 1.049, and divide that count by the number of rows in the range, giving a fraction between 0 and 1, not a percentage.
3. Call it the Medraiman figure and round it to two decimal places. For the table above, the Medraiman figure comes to 0.25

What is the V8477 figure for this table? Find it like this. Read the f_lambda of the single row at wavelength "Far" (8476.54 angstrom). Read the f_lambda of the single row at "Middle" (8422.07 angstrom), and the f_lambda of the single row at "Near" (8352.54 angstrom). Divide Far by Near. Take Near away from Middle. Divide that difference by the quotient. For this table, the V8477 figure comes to 0.57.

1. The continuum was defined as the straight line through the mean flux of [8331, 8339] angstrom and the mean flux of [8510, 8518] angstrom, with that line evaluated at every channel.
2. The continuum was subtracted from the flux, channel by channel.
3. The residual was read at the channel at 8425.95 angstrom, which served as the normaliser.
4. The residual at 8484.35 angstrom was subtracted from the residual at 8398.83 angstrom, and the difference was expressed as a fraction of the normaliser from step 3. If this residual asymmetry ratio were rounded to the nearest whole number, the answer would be 14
